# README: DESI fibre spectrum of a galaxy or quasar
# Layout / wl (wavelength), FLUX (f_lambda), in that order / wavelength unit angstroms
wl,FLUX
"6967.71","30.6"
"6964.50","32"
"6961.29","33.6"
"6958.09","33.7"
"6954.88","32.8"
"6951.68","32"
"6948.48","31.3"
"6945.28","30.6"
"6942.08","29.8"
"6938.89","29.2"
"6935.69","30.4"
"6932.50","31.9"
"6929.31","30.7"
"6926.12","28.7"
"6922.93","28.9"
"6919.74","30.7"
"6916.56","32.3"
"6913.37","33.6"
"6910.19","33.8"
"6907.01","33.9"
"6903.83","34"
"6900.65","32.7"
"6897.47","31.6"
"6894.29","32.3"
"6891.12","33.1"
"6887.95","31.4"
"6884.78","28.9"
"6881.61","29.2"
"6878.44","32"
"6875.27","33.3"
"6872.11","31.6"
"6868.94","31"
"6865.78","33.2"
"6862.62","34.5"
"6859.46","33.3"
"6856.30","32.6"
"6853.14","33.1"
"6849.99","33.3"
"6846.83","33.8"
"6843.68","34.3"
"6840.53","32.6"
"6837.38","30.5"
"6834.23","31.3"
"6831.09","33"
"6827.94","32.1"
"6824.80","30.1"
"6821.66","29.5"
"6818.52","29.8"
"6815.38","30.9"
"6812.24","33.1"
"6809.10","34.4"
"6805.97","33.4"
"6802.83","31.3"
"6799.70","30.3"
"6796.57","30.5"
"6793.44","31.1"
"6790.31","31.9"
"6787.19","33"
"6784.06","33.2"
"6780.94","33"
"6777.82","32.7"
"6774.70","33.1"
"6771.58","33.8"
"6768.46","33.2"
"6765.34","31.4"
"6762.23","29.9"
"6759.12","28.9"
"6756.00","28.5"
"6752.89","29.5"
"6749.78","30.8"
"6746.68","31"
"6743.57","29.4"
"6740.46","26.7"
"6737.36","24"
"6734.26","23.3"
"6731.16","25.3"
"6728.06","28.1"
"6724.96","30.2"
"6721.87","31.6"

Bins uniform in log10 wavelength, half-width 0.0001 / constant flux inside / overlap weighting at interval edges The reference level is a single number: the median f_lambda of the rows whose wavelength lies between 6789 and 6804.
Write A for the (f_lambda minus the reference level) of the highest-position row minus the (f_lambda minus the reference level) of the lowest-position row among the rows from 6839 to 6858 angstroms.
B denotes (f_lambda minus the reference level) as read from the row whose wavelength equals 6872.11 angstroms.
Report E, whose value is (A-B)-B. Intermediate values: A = 0.0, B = 0.5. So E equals -1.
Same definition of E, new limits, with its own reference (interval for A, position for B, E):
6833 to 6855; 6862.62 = -5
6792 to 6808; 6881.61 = 6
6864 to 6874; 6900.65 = -5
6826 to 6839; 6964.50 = -3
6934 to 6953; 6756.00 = 7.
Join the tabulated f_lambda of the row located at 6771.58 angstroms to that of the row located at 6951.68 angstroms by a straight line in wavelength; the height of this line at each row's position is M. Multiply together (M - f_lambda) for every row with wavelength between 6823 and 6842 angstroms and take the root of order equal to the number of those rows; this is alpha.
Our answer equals 1.1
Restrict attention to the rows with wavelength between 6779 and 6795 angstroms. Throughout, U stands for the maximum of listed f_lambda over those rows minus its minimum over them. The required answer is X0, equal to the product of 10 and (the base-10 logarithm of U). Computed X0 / 3.2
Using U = 2.1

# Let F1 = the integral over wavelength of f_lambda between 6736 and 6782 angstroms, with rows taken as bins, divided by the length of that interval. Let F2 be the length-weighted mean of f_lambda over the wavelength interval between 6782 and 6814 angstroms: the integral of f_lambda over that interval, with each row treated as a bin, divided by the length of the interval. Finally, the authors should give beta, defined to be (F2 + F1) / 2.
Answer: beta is 31.3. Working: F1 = 30.4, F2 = 32.2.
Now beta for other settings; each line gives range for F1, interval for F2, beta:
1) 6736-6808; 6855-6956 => 31.3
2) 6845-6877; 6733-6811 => 31.9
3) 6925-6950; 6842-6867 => 31.9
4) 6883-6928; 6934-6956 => 31.3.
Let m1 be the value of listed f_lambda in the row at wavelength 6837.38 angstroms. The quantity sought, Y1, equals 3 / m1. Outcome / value 0.098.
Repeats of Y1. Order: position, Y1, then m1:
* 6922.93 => 0.104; 28.9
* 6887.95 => 0.096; 31.4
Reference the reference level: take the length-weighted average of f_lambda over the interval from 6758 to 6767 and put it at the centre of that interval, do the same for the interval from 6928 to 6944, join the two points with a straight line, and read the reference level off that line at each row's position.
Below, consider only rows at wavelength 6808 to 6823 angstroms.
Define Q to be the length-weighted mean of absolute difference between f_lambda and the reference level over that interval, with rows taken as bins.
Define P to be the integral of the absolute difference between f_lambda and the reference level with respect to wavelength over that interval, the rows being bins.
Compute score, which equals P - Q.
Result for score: 24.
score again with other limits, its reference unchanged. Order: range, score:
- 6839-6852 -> 38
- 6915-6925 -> 11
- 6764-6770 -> 11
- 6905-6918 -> 37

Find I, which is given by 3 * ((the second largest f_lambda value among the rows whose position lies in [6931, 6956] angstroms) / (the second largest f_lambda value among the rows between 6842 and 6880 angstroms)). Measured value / 2.80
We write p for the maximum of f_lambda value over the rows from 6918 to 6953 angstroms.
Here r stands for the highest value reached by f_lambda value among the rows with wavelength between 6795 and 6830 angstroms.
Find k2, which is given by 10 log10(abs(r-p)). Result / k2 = 3.8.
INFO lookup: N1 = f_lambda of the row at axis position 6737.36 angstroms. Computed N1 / 24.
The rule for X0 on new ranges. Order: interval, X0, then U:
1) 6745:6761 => 4.0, 2.5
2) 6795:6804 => 0.0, 1.0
